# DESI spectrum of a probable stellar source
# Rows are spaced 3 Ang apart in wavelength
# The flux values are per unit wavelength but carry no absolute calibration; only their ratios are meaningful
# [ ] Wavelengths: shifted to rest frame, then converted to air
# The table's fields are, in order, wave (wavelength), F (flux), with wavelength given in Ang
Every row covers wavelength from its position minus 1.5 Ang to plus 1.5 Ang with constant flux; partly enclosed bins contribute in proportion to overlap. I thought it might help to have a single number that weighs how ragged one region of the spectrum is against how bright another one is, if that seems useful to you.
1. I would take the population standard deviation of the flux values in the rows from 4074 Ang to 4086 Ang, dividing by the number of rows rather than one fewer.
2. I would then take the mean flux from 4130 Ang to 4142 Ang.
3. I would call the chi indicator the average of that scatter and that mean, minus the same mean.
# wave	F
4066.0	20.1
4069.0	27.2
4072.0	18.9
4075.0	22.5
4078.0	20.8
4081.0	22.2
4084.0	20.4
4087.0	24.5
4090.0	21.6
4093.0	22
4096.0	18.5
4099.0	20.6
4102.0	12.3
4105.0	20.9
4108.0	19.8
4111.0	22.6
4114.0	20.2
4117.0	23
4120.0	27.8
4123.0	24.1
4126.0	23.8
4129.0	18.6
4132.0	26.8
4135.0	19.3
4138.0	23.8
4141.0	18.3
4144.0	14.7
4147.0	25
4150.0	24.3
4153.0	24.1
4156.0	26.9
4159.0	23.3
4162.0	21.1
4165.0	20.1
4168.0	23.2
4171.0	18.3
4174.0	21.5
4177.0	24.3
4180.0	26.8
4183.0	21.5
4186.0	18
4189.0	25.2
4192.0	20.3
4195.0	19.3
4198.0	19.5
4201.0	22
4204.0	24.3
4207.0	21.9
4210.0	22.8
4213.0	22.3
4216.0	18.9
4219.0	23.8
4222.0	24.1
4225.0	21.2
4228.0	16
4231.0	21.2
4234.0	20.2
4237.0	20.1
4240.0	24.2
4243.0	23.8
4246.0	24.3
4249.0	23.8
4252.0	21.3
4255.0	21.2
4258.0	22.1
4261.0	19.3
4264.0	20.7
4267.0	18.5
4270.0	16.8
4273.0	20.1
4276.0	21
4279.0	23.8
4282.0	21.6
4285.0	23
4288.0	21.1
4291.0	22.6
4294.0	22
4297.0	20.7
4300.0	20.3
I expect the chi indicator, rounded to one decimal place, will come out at -10.6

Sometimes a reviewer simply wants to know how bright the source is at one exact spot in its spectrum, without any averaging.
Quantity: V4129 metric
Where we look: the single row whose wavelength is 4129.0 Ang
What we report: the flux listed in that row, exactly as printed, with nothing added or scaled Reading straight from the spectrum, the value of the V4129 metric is 18.6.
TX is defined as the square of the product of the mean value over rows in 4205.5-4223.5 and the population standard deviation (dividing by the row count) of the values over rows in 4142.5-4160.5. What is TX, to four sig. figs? 7548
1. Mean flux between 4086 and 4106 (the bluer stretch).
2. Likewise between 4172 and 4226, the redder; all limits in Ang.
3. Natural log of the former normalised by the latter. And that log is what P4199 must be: -0.10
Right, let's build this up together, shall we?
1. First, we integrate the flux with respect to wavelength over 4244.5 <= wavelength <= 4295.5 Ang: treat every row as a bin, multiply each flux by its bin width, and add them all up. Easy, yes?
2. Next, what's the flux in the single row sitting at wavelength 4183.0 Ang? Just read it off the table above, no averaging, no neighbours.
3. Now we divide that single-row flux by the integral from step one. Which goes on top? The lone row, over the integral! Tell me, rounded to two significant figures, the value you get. 0.020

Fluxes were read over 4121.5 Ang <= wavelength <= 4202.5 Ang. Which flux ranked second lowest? 18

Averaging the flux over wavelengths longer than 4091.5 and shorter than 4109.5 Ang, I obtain 19.0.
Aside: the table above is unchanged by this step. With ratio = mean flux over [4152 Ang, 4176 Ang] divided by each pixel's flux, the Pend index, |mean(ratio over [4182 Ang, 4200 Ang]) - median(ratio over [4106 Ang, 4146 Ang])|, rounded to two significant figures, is 0.11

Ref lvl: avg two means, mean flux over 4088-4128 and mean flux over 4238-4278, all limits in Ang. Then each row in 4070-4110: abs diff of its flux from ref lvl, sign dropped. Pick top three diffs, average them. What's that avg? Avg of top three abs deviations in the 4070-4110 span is 5.0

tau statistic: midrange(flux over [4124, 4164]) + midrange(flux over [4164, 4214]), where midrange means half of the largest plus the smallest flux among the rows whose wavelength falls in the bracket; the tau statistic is 43.2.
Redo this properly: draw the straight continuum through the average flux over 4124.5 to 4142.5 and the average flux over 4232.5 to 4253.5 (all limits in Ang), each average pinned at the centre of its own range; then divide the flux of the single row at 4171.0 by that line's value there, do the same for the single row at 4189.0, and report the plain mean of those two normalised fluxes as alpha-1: 0.98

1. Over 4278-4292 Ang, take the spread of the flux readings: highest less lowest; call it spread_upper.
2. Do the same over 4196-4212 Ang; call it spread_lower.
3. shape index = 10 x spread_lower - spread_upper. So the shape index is 45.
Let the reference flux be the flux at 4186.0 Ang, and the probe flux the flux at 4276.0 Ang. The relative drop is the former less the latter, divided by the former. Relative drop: -0.17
